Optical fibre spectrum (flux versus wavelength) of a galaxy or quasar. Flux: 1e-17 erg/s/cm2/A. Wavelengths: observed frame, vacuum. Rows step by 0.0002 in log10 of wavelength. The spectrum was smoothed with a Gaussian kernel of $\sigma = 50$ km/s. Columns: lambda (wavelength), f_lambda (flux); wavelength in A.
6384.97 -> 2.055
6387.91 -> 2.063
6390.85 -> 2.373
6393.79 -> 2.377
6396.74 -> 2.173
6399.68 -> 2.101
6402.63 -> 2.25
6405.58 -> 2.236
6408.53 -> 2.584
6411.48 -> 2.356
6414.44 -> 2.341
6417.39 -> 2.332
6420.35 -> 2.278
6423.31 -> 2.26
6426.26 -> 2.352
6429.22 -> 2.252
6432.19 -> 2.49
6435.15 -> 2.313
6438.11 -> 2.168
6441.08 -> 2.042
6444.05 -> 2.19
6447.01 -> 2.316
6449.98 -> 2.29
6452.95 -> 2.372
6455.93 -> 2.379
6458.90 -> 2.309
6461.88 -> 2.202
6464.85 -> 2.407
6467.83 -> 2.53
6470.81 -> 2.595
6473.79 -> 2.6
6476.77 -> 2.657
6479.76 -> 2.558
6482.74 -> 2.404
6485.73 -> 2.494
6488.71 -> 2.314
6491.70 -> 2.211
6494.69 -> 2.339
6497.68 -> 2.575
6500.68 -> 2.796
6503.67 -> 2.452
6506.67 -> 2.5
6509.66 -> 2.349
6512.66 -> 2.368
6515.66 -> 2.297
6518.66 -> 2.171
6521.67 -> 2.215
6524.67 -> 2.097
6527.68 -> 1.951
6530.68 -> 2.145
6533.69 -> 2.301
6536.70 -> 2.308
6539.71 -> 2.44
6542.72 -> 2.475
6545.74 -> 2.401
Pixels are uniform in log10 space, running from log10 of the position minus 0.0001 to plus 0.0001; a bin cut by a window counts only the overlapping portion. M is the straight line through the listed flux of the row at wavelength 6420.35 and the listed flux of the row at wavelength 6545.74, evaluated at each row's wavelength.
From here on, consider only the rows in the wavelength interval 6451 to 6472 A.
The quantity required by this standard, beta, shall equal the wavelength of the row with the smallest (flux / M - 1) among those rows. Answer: 6461.88 A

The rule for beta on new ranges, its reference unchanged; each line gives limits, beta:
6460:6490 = 6461.88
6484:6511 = 6491.70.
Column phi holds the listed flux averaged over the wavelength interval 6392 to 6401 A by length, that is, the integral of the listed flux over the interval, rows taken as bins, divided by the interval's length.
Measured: 2.23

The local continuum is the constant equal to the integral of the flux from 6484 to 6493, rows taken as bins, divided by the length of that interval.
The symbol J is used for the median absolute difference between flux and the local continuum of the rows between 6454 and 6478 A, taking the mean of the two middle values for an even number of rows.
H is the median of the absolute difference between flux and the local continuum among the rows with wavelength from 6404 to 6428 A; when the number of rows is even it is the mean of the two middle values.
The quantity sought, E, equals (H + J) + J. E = 0.37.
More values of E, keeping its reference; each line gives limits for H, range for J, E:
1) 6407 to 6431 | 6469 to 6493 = 0.40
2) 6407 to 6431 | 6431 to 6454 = 0.24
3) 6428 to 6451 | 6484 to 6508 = 0.40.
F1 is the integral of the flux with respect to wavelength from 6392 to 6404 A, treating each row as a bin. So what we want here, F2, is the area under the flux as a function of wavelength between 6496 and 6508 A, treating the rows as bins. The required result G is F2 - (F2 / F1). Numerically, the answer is 29.8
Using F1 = 26.8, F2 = 30.9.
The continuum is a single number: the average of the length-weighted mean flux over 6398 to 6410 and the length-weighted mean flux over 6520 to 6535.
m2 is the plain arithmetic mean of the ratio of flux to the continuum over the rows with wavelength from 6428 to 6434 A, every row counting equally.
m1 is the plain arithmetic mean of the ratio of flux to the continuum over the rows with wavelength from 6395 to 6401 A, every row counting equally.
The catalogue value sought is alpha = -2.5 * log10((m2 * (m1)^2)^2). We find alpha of 0.01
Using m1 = 0.96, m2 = 1.07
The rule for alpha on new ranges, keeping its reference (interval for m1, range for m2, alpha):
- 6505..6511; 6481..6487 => -0.61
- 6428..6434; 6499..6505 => -0.66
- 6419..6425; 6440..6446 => 0.00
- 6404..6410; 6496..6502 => -0.78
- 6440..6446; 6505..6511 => 0.00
